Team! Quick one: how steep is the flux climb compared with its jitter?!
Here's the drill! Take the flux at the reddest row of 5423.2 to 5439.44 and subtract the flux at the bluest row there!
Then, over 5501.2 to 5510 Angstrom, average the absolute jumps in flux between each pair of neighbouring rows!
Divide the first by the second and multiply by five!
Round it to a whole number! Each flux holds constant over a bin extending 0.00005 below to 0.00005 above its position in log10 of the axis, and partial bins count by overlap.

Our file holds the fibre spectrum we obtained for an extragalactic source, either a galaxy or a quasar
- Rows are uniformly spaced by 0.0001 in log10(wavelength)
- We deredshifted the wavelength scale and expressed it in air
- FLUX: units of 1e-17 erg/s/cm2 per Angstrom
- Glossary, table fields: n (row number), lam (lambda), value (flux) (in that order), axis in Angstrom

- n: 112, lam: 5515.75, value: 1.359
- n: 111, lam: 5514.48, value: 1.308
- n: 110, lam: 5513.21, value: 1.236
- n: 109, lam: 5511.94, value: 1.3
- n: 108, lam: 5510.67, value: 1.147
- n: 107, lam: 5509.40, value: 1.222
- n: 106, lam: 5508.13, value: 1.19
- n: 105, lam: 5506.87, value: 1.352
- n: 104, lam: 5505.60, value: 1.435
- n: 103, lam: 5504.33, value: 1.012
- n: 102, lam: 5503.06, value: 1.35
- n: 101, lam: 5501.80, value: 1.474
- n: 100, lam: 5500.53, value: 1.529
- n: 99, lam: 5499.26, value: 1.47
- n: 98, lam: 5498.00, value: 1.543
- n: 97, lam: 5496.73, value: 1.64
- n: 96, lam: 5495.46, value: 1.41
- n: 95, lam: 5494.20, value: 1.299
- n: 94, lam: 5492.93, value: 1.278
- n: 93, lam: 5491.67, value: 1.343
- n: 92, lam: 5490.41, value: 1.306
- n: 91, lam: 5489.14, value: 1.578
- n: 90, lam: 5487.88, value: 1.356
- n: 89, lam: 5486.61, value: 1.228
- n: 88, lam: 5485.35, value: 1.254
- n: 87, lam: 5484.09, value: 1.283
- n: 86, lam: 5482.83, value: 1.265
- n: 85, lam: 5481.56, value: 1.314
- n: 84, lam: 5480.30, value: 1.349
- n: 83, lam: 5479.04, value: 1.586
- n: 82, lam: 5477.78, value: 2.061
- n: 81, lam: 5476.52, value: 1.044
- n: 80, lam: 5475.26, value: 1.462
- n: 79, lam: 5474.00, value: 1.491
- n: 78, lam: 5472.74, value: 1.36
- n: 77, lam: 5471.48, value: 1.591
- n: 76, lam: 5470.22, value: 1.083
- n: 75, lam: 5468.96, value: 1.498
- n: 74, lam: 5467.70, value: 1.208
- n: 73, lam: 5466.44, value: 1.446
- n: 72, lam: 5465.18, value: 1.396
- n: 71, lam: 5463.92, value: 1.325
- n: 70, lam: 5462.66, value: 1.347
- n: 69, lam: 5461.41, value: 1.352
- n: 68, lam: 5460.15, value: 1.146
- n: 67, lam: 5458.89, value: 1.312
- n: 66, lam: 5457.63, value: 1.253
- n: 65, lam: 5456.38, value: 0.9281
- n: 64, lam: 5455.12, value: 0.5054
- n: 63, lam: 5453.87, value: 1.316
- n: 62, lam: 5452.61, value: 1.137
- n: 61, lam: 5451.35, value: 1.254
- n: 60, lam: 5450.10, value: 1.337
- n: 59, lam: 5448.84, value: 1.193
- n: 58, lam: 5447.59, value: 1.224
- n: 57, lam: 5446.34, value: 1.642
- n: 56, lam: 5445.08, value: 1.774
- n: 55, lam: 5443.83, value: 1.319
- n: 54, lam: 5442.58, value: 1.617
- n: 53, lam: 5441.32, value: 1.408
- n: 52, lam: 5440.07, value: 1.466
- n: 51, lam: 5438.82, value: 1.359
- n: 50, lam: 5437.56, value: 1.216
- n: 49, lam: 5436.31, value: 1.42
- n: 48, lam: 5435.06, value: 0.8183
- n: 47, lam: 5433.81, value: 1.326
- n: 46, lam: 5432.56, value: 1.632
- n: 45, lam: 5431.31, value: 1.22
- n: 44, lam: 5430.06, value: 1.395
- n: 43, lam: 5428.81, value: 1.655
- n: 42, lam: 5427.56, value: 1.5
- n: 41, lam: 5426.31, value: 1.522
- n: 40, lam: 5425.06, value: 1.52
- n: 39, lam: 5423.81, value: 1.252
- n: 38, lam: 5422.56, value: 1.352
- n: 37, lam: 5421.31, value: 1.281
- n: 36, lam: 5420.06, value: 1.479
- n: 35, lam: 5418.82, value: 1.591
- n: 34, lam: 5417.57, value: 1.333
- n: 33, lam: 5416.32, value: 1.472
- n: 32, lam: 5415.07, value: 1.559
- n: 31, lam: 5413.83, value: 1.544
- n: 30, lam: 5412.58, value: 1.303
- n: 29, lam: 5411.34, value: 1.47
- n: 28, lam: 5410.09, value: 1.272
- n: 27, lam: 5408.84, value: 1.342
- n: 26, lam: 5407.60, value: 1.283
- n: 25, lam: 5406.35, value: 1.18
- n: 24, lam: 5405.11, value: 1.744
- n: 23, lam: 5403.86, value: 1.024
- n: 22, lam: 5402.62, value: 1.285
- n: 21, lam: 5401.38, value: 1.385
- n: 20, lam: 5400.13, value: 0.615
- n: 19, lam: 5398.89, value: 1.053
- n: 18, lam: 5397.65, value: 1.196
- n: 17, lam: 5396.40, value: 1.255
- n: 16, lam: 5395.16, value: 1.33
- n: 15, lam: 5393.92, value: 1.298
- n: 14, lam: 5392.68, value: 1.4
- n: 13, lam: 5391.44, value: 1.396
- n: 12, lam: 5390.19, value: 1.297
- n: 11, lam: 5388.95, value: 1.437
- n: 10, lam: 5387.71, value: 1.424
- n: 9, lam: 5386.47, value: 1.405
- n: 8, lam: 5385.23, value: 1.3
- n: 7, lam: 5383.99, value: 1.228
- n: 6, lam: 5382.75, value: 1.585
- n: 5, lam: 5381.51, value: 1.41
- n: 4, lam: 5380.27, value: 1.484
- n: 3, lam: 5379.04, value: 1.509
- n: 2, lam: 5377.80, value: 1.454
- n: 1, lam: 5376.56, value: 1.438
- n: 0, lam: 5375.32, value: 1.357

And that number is 3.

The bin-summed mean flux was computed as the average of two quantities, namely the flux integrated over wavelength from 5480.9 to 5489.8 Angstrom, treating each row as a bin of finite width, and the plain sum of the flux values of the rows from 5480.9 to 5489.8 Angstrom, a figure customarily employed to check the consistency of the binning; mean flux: 10.5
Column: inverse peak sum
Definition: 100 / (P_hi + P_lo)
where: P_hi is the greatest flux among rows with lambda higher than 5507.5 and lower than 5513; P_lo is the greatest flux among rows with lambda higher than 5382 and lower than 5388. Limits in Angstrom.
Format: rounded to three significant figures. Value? 34.7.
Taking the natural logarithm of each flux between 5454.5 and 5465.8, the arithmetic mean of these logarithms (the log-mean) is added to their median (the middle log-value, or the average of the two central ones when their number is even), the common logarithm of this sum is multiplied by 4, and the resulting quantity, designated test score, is -1.62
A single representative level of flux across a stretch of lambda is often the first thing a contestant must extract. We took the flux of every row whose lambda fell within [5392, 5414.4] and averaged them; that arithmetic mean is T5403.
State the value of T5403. 1.28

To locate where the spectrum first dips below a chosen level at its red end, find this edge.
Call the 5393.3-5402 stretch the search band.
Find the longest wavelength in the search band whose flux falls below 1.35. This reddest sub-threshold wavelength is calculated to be 5400.13 Angstrom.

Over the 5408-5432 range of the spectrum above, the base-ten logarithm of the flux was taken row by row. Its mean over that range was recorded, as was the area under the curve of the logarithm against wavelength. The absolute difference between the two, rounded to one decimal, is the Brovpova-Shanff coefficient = 3.5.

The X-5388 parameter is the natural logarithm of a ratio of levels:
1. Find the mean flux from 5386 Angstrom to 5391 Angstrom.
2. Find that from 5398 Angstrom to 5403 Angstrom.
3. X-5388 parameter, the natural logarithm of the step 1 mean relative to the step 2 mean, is 0.25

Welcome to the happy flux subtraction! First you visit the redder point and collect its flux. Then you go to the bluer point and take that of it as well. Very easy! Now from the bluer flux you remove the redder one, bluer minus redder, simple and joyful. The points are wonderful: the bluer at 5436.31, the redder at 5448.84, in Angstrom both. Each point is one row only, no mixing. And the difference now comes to 0.23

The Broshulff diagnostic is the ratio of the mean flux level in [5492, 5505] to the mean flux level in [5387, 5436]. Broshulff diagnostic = 1.04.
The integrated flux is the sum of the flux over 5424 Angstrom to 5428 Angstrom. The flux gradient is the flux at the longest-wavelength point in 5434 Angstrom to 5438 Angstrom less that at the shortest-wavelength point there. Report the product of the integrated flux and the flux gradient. 1.8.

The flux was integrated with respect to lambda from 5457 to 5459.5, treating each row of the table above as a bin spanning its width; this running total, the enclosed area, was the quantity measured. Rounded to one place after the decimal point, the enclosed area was 3.2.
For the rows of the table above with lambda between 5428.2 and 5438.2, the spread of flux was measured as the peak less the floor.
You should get 0.84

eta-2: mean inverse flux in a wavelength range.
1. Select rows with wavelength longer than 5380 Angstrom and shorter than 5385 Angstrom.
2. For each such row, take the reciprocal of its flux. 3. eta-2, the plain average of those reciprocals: 0.71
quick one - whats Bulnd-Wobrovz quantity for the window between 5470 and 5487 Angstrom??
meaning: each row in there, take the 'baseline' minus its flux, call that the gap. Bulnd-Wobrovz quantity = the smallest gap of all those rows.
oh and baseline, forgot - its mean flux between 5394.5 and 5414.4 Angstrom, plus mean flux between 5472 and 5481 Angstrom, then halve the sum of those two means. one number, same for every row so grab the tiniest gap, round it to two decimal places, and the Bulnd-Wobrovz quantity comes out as -0.69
